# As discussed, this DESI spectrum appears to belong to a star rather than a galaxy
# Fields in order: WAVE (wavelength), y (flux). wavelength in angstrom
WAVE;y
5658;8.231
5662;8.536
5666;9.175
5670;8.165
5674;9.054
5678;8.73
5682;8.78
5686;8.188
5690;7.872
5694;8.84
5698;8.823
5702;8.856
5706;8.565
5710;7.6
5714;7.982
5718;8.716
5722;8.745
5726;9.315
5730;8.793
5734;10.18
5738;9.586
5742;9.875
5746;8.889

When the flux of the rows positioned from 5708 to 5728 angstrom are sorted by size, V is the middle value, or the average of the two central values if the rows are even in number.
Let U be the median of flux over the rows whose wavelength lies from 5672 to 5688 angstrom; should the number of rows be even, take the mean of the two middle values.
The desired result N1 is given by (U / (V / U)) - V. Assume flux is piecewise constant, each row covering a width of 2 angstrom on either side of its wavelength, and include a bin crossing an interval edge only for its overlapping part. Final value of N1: 0.1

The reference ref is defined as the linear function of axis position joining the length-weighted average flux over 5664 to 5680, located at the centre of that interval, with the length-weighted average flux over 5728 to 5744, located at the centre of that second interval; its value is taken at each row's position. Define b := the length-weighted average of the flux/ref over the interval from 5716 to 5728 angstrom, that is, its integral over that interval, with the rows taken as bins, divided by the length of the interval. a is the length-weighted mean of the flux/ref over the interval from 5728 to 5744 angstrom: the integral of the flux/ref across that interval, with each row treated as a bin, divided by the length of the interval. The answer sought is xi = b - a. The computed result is -0.053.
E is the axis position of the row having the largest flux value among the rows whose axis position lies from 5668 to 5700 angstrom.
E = 5674 angstrom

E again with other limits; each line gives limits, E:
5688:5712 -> 5702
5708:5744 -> 5734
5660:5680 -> 5666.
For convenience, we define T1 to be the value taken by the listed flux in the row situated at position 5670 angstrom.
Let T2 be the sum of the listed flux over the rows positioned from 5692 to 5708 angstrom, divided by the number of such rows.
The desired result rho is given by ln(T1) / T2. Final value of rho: 0.24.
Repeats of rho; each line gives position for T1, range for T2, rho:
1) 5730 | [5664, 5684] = 0.25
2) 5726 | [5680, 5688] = 0.26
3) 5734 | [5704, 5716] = 0.29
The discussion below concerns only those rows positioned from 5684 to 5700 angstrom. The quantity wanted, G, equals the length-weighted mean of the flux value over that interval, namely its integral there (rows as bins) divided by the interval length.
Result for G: 8.4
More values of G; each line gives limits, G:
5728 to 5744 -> 9.6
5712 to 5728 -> 8.7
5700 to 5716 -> 8.3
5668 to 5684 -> 8.7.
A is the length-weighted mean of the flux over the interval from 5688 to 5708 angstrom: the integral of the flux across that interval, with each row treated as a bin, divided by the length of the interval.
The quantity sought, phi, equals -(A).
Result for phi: -8.6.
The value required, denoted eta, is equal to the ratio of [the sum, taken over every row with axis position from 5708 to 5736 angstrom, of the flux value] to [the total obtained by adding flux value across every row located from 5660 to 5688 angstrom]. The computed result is 1.01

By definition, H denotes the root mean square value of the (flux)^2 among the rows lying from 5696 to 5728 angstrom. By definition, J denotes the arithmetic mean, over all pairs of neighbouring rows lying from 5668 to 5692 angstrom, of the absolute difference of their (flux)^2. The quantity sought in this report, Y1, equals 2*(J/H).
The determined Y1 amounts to 0.200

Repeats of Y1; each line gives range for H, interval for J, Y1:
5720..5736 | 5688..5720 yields 0.184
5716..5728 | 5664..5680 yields 0.322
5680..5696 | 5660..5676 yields 0.412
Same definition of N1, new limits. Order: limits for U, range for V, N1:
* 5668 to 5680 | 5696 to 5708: -0.2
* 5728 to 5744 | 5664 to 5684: 2.0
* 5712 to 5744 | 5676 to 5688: 0.7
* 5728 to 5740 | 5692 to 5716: 1.9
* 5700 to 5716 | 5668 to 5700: -0.9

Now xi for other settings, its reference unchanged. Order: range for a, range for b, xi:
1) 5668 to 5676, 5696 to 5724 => -0.067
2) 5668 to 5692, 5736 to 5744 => 0.054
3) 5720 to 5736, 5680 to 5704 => -0.027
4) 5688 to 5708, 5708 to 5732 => -0.036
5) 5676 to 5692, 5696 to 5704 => 0.027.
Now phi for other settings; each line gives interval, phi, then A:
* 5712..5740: -9.0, 9.0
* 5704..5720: -8.2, 8.2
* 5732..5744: -9.9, 9.9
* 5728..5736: -9.5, 9.5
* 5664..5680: -8.8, 8.8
